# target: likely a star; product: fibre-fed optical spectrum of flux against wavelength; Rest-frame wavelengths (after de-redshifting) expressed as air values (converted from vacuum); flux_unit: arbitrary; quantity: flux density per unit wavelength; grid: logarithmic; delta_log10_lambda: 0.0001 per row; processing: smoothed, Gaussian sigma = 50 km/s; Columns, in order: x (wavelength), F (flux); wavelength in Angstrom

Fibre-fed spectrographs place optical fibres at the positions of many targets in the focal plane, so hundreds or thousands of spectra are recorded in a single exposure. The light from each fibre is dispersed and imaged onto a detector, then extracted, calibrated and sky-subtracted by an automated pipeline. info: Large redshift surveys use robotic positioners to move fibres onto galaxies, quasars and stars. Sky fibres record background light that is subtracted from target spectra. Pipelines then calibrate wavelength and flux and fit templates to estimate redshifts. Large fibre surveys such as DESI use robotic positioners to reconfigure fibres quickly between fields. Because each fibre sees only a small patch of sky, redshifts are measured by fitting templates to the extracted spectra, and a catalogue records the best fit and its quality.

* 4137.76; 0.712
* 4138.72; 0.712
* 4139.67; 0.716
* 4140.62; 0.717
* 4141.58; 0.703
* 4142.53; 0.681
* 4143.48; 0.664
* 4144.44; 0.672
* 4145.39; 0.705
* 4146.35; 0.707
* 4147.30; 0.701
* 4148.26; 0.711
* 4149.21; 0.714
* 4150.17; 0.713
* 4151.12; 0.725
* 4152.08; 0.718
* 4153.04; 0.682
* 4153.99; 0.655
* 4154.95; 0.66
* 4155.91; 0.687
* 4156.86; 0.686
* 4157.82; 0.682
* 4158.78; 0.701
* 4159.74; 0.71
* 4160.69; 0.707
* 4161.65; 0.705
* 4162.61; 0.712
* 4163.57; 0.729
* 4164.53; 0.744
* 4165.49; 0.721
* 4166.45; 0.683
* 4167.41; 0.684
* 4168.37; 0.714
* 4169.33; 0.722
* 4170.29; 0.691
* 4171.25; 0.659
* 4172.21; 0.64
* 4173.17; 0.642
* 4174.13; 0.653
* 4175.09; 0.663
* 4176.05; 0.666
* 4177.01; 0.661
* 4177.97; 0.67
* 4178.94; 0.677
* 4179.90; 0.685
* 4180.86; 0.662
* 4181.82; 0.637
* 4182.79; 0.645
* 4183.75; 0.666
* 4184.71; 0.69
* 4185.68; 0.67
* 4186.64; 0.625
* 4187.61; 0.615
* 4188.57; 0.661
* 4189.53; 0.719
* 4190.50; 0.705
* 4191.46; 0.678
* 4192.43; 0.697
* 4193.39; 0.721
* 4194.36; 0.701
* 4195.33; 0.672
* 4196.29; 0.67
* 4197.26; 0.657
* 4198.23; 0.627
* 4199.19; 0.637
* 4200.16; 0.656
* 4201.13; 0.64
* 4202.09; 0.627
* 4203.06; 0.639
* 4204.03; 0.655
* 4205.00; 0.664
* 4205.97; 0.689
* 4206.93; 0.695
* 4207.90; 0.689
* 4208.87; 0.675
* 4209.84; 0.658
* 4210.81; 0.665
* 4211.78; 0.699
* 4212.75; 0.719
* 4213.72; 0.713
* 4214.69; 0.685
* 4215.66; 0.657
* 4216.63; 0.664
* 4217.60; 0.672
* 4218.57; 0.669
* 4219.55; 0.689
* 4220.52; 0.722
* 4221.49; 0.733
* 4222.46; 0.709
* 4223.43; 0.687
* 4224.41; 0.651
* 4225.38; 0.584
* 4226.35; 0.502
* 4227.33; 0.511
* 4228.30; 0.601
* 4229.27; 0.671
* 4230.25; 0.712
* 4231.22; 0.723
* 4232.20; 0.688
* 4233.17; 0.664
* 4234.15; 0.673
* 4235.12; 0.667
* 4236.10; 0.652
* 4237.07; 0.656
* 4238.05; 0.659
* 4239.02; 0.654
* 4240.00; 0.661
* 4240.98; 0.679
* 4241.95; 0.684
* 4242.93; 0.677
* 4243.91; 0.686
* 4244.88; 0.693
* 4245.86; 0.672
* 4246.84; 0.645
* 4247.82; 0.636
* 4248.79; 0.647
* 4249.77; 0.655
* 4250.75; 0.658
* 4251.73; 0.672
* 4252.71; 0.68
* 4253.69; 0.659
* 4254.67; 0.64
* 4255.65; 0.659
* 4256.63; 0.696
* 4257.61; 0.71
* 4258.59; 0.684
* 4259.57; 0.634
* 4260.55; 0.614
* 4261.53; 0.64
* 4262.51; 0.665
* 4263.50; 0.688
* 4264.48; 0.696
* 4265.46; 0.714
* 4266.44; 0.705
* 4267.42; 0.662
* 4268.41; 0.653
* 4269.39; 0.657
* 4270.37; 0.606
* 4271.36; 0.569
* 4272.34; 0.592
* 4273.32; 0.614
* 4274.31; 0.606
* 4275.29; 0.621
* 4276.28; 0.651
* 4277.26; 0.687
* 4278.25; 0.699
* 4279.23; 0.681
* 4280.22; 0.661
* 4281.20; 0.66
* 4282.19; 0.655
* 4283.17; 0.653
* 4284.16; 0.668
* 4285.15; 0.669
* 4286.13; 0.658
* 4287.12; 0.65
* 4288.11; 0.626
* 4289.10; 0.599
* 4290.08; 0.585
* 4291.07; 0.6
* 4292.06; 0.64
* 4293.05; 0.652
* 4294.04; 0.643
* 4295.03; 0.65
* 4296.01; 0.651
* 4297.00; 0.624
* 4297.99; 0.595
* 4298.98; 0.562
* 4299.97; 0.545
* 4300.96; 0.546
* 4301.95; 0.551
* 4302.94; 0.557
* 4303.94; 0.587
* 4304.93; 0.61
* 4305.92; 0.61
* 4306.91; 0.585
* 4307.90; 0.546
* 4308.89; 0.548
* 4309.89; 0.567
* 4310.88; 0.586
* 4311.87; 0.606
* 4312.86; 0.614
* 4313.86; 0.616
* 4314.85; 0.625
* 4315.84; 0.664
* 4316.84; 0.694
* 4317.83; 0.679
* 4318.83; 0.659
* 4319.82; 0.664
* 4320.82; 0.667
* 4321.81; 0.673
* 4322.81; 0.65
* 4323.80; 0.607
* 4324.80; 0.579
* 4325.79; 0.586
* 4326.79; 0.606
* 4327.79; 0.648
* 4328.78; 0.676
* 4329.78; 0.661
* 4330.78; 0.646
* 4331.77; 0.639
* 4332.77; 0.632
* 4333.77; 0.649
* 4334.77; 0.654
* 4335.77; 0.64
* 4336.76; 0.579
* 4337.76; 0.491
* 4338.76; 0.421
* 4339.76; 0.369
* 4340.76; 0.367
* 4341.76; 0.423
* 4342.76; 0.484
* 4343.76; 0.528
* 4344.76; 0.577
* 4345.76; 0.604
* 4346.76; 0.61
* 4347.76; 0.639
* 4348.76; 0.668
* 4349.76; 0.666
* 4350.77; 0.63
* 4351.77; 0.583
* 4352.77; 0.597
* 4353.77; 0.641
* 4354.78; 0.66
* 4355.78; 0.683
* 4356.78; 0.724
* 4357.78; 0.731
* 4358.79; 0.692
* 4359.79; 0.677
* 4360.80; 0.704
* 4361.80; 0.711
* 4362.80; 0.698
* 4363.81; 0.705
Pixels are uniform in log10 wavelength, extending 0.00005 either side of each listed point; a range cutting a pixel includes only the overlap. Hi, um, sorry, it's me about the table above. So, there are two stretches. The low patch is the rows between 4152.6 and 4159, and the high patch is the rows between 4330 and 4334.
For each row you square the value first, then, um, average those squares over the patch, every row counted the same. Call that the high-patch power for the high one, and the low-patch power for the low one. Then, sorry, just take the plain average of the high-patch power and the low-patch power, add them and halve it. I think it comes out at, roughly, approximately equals 0.436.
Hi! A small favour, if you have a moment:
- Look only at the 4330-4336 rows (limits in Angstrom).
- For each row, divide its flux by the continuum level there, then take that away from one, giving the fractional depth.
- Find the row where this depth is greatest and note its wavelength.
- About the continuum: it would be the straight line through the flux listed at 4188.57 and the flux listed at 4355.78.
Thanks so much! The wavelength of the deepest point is 4332.77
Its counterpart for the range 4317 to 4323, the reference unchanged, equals 4322.81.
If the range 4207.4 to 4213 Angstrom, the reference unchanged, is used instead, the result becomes 4209.84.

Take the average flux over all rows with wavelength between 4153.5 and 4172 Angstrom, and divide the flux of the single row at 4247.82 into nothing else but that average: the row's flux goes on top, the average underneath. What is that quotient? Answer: 0.91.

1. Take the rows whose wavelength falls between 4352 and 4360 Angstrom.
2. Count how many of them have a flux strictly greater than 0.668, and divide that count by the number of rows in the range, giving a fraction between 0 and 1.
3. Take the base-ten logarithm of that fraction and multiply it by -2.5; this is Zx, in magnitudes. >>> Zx 0.51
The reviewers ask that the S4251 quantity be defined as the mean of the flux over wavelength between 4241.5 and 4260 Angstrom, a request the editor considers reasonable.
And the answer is 0.668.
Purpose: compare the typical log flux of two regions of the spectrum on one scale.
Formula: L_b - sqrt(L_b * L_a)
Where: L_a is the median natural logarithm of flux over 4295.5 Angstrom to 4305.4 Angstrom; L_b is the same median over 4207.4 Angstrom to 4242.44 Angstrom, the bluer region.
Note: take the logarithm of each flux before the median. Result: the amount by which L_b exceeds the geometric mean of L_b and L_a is -0.868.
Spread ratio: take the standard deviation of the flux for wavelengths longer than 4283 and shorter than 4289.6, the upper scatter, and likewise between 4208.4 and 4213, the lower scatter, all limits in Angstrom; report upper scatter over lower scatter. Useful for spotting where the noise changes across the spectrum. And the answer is 1.0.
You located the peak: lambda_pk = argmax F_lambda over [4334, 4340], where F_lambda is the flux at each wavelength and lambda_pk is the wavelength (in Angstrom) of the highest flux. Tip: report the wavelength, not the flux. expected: 4334.77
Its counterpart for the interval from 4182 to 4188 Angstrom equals 4184.71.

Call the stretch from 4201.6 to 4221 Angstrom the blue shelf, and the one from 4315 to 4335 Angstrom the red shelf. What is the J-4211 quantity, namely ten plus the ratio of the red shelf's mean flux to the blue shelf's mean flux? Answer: 11.0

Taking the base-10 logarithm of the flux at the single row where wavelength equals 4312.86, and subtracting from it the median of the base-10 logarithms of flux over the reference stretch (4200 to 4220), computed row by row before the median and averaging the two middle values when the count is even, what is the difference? -0.037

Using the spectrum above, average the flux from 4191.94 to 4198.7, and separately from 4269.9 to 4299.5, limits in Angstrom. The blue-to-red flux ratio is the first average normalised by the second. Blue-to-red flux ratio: 1.07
